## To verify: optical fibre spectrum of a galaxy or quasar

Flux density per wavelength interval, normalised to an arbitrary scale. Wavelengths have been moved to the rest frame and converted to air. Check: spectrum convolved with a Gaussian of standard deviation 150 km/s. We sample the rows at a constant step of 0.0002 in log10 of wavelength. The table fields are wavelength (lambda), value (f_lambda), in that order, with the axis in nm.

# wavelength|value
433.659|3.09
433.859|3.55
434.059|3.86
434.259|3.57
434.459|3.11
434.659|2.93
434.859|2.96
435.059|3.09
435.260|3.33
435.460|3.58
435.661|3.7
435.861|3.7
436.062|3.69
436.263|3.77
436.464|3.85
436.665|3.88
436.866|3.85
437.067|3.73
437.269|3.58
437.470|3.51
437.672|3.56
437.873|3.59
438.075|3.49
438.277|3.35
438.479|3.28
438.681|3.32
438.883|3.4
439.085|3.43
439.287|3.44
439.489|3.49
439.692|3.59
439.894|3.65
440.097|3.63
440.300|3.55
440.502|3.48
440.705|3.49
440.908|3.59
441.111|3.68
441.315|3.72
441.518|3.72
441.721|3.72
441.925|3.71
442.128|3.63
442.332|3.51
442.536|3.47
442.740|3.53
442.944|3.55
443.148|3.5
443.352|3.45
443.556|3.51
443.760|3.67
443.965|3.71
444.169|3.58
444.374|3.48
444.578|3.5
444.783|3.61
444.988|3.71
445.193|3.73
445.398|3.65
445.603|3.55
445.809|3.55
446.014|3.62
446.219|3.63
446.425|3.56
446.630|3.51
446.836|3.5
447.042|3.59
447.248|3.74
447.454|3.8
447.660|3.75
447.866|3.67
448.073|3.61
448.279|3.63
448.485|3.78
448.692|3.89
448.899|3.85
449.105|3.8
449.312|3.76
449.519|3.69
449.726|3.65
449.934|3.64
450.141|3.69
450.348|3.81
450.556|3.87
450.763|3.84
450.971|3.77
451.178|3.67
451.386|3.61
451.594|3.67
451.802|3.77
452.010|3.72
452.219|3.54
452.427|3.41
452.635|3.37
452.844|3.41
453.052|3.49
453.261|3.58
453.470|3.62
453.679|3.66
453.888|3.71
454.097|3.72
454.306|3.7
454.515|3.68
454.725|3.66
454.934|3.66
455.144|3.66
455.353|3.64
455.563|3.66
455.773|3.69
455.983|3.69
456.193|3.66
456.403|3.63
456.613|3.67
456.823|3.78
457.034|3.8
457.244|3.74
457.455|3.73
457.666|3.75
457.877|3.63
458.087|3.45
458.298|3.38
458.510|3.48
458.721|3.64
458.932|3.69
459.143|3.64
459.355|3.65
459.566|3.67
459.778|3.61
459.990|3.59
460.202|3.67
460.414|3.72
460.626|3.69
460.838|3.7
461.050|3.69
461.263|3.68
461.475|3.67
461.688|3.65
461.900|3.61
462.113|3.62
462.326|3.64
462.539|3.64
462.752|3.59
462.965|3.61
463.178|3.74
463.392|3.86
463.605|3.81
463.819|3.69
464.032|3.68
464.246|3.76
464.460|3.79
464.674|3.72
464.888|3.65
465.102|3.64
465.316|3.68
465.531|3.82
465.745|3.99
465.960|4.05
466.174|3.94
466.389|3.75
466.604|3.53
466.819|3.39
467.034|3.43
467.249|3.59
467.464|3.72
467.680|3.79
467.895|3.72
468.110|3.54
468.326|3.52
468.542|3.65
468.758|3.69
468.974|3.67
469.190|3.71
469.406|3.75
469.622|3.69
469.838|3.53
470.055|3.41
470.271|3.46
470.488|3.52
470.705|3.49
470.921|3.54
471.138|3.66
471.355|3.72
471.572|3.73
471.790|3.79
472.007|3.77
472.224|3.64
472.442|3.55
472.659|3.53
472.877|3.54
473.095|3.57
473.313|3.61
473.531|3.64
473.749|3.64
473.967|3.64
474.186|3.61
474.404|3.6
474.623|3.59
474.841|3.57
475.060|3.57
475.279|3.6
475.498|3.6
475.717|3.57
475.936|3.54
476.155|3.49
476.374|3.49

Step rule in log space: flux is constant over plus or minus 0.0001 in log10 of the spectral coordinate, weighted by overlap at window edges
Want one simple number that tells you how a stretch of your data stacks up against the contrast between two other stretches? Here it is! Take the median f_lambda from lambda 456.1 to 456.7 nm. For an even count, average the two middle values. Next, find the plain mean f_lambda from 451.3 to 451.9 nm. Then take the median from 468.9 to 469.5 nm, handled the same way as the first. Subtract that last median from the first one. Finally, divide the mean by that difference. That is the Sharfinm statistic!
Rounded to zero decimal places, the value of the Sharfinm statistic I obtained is -74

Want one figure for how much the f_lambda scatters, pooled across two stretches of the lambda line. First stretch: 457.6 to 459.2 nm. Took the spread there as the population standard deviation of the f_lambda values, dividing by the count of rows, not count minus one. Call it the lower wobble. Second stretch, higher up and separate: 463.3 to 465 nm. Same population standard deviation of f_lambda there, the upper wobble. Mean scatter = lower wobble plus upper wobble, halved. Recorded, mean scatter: 0.094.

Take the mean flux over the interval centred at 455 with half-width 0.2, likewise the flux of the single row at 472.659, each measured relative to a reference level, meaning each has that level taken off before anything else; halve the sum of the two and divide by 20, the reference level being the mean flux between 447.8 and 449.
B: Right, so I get -0.0072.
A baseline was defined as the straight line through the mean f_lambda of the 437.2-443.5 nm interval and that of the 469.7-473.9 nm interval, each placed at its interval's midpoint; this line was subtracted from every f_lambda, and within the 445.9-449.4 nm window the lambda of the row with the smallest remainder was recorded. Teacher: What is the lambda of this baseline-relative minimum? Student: 446.836 nm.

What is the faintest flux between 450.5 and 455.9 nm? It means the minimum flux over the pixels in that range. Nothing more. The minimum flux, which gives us 3.37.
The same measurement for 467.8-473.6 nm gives 3.41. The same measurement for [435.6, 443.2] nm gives 3.28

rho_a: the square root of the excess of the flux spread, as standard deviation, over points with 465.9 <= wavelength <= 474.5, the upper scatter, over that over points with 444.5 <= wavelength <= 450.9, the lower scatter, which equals 0.15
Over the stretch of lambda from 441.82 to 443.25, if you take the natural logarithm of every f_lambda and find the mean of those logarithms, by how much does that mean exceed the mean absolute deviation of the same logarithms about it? 1.25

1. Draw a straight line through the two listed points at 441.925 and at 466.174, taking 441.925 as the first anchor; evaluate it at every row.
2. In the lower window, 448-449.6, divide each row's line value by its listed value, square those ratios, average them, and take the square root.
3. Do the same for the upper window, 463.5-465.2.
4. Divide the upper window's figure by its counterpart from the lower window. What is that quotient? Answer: 1.05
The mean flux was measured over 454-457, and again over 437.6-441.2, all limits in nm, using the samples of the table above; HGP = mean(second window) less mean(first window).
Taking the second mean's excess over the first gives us -0.18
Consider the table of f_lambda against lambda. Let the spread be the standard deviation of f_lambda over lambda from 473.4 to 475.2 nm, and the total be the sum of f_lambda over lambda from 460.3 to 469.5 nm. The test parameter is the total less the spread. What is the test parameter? 159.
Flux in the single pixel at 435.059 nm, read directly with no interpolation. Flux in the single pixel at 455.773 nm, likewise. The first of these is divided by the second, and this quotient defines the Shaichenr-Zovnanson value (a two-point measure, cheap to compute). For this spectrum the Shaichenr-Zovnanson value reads 0.84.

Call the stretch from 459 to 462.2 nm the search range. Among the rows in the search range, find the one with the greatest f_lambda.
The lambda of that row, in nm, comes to 460.414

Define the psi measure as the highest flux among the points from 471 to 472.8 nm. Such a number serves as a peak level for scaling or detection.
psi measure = 3.79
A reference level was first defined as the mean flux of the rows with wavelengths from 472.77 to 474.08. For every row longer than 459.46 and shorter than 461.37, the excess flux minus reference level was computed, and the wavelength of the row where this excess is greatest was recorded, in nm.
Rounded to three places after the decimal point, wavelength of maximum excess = 460.414 nm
